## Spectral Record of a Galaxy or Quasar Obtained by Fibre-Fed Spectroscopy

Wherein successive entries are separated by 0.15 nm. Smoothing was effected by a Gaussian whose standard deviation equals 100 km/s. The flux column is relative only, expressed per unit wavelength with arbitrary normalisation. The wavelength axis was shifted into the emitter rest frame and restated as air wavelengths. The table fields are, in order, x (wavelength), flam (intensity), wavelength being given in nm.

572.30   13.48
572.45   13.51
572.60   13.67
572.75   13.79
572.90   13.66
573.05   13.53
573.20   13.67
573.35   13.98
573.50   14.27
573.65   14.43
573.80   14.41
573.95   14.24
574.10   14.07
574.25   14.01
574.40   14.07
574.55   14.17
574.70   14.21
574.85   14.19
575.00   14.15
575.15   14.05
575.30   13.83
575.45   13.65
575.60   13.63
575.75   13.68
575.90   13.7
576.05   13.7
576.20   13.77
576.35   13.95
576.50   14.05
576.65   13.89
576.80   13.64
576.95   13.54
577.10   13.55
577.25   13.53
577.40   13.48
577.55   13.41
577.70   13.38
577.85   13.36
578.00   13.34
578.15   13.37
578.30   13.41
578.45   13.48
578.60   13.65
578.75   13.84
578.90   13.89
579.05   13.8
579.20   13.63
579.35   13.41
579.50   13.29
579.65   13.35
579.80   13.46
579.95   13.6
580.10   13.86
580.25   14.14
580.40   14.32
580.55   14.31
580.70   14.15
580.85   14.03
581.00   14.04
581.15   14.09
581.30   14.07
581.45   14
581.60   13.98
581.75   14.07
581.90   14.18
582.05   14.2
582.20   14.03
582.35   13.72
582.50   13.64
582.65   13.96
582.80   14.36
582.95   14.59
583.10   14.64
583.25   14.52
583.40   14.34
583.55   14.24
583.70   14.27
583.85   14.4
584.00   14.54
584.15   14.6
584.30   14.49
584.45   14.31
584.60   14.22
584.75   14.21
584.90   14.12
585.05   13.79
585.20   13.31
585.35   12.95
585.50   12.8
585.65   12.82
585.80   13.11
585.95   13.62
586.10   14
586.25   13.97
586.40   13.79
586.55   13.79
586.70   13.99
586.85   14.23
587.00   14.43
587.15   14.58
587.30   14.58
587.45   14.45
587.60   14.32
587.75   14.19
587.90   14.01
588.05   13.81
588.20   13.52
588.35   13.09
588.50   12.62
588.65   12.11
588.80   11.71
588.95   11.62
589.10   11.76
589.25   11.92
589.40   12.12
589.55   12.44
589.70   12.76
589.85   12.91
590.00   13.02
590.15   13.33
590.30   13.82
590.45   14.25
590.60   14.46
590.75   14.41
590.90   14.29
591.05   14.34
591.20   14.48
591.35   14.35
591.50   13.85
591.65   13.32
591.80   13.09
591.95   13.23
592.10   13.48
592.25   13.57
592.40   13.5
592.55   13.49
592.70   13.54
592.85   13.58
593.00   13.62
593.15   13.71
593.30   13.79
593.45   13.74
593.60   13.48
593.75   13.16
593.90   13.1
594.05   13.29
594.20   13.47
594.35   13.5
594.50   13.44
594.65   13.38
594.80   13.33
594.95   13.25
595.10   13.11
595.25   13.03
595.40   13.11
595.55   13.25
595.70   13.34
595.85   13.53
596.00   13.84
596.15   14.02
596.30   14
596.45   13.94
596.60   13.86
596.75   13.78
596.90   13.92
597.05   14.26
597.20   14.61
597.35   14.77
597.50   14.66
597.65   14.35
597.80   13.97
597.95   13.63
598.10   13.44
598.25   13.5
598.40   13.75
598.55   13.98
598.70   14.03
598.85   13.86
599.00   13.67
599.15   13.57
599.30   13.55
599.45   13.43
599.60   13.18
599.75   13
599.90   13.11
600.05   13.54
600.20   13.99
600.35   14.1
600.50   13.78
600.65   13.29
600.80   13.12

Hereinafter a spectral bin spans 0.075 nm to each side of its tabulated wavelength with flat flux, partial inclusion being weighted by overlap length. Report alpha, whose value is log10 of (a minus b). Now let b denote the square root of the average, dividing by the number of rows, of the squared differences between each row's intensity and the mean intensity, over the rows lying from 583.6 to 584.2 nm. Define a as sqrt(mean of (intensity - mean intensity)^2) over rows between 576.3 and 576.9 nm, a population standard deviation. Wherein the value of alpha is -1.6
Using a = 0.151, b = 0.128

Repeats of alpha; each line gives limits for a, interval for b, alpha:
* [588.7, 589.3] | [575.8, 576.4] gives -2.2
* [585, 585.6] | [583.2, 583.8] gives -0.6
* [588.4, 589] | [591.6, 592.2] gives -0.6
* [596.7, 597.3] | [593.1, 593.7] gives -0.7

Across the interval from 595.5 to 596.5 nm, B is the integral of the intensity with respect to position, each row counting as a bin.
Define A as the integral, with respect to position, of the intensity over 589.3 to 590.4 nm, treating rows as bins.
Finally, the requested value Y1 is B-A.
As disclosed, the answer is -0.5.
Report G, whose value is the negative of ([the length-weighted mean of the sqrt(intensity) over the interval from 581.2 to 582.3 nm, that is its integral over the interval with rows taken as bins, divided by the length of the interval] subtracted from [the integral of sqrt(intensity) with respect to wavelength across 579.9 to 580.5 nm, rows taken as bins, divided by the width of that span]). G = 0.01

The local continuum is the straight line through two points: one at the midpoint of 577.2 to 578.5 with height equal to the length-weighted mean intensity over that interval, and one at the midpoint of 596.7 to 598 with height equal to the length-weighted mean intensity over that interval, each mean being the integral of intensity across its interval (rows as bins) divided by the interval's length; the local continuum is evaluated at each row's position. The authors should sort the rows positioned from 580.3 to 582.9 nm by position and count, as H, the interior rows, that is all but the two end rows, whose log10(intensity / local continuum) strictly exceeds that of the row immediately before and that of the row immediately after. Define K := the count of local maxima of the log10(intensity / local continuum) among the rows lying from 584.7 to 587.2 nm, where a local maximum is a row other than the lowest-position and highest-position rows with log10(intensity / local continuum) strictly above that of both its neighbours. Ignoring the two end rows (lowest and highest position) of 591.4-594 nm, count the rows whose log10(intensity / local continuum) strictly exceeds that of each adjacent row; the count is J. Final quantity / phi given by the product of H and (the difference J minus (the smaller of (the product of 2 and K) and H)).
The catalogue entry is 0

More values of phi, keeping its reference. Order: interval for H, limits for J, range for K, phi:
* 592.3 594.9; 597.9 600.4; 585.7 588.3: -2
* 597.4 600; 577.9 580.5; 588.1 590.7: 1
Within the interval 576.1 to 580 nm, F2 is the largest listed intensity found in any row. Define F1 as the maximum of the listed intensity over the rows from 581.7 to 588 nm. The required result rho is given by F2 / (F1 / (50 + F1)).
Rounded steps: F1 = 14.64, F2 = 14.05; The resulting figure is 62.0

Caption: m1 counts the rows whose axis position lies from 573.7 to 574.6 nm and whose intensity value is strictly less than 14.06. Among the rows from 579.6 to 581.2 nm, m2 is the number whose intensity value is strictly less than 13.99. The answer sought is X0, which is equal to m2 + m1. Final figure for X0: 5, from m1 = 1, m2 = 4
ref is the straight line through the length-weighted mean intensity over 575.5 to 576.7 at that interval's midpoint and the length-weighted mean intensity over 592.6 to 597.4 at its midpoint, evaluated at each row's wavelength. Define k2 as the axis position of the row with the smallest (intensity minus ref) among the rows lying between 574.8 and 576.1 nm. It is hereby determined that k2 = 575.60 nm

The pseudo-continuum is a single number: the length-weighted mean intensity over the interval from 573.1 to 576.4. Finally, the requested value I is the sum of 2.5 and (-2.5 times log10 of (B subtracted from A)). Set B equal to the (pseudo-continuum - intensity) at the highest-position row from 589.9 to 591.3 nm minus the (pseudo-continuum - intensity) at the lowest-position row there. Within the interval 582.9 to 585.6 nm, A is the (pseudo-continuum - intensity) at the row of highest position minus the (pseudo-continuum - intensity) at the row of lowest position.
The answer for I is 1.2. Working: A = 1.79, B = -1.46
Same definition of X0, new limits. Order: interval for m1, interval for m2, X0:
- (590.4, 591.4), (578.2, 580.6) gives 13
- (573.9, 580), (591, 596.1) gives 65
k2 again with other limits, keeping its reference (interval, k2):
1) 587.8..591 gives 588.95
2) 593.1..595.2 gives 593.90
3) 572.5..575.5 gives 573.05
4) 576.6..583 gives 579.50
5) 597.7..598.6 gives 598.10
